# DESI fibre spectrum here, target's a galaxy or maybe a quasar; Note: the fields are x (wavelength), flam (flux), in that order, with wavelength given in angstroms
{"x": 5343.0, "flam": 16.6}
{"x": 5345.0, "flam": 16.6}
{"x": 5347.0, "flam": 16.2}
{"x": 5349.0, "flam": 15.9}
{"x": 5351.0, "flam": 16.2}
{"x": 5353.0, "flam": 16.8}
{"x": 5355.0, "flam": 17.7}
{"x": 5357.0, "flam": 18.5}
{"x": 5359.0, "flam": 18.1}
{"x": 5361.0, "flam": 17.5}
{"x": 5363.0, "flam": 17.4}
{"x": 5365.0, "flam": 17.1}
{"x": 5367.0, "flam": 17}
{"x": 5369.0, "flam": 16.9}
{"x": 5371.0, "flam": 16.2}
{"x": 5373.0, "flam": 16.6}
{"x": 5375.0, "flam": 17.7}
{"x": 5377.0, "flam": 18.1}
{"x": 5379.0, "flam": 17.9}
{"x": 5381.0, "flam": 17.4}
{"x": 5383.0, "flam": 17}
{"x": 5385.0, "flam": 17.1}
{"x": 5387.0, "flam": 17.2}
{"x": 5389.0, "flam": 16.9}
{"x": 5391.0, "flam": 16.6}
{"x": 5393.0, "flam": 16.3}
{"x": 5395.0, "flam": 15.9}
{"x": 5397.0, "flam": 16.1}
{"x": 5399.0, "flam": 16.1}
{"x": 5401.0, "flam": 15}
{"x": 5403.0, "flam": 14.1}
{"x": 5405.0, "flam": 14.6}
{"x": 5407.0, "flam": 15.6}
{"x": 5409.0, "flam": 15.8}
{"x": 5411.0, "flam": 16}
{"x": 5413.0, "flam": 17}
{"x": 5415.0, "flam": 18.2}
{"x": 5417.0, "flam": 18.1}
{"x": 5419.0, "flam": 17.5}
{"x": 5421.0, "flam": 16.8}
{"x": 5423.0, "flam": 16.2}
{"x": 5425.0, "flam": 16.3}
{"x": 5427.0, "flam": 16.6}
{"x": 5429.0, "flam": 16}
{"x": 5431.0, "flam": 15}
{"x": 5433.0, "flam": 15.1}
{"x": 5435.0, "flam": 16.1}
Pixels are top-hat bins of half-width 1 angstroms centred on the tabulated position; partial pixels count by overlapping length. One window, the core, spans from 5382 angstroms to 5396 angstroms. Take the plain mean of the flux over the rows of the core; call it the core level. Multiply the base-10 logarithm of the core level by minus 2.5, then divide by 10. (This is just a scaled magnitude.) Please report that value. -0.306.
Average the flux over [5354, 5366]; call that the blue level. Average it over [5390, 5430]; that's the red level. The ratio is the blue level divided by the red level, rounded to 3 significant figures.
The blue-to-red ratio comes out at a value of 1.09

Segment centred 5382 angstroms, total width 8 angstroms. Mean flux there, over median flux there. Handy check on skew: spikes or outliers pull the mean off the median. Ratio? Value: 1.01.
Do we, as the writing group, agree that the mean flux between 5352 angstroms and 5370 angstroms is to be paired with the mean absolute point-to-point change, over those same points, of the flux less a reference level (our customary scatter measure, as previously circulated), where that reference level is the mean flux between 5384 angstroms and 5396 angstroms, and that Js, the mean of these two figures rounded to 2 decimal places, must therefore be 8.93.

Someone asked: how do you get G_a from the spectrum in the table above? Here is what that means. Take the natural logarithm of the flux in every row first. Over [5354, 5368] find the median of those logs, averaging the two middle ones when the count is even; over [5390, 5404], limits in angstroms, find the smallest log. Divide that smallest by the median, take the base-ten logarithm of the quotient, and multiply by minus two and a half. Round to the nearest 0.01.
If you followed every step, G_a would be 0.09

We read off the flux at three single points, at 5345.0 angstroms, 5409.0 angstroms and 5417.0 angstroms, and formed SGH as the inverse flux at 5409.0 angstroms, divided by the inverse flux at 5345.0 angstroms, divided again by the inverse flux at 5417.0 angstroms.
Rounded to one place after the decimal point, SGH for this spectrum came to 19.0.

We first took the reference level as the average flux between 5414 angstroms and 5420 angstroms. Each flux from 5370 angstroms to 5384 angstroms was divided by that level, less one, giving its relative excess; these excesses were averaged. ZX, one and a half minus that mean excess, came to 1.54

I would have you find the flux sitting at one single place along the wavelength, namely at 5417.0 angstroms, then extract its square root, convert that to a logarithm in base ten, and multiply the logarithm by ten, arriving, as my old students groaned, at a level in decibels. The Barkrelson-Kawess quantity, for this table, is 6.29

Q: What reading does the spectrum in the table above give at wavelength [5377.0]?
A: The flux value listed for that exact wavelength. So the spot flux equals 18.1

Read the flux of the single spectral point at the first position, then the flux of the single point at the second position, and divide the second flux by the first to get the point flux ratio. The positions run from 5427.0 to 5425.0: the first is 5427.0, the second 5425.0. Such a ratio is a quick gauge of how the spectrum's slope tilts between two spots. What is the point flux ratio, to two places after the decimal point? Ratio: 0.98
